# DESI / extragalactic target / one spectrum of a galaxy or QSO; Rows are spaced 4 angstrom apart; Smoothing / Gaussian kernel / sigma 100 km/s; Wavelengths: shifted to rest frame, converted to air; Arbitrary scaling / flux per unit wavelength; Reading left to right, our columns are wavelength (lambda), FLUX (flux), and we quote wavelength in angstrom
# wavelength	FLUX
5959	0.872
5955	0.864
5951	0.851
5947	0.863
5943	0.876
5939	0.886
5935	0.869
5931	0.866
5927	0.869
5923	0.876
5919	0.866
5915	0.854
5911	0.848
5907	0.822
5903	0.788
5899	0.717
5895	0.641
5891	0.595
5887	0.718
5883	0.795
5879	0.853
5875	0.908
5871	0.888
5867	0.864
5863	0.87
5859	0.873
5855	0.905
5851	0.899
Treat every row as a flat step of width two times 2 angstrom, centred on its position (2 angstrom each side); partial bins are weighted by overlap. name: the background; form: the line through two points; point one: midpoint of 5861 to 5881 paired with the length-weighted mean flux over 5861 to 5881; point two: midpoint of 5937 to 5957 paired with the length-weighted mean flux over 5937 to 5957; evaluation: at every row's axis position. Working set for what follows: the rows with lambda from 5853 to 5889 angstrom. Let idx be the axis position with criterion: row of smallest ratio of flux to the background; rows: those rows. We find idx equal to 5887 angstrom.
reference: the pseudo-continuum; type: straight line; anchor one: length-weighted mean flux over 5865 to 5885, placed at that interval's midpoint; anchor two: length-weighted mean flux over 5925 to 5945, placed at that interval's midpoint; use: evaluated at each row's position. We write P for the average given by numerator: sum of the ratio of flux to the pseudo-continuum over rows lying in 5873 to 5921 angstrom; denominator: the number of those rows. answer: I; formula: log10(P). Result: -0.043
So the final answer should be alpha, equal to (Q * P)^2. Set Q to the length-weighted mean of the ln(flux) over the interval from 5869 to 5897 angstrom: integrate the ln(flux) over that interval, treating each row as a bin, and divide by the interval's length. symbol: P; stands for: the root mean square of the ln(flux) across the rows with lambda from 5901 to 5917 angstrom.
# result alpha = 0.0027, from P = 0.19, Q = -0.271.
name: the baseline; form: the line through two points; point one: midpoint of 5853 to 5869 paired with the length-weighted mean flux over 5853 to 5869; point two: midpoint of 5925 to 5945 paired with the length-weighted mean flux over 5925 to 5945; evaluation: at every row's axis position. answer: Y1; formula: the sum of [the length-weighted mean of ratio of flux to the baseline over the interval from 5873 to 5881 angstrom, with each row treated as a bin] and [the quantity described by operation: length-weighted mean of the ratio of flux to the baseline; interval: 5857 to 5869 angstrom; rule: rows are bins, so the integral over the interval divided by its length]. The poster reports 1.99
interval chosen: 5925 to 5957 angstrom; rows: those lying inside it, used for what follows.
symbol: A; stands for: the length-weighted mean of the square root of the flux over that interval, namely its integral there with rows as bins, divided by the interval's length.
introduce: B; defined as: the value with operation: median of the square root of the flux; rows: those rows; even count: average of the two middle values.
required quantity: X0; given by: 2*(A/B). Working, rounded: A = 0.93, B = 0.931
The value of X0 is 2.00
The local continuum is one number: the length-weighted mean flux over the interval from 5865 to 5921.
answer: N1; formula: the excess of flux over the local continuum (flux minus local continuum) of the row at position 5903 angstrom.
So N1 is -0.009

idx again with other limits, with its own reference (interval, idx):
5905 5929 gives 5907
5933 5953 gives 5951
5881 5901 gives 5891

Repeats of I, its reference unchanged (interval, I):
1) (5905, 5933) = -0.006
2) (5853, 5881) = 0.010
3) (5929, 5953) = -0.003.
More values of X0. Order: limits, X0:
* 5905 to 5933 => 1.99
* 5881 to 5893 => 1.98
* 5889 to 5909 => 1.99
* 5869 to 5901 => 2.01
